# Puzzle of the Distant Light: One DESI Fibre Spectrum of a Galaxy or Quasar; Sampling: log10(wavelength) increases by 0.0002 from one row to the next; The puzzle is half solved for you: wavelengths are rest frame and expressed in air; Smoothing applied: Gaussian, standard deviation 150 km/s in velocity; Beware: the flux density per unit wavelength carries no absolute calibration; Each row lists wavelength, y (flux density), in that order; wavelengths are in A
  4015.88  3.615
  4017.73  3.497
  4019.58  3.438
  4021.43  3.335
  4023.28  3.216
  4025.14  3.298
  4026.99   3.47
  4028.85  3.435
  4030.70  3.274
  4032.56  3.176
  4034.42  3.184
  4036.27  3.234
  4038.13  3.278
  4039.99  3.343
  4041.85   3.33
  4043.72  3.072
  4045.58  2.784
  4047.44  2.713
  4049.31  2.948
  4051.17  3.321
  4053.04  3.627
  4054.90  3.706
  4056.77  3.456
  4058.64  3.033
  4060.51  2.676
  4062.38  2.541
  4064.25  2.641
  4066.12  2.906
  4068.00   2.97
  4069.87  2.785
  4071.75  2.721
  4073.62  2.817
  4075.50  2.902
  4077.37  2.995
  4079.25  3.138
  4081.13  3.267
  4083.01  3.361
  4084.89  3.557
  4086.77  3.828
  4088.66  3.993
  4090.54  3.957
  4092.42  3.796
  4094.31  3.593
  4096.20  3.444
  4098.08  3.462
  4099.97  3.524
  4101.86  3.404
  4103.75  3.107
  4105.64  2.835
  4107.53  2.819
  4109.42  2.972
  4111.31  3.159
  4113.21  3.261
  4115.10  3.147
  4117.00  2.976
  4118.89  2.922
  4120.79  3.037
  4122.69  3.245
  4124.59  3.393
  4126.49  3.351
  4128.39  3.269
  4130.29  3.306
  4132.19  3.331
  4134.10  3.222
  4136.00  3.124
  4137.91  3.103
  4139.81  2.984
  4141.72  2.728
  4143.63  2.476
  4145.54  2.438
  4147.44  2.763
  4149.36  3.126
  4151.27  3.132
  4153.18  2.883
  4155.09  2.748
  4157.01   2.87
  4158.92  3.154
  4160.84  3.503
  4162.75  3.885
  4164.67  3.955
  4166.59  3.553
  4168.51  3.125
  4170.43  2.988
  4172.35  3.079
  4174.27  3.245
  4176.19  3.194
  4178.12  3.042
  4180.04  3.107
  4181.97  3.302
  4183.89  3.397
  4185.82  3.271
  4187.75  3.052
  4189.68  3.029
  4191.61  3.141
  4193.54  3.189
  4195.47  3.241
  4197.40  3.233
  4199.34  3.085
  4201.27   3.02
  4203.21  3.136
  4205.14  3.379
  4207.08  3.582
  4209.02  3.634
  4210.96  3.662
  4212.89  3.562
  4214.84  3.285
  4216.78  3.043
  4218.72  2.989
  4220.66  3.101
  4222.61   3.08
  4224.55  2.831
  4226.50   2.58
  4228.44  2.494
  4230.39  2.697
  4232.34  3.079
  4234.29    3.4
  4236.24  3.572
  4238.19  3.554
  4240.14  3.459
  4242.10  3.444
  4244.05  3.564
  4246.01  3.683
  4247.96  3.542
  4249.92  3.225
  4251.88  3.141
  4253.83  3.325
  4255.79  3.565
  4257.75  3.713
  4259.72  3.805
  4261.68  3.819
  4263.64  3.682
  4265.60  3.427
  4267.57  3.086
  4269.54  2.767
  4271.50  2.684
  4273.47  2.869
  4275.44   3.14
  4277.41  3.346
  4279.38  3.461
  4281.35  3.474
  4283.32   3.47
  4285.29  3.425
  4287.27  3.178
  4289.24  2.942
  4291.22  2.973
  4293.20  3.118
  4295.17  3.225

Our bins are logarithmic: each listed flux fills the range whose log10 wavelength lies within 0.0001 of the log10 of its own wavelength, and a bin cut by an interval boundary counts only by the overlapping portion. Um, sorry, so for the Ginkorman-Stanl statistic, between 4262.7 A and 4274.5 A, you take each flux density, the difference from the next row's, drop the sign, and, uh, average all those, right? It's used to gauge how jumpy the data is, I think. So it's 0.24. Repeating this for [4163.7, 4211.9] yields 0.13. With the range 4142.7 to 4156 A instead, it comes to 0.19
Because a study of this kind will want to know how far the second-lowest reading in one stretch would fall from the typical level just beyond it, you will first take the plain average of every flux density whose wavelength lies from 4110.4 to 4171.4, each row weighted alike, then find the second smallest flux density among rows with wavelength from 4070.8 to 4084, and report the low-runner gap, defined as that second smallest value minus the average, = -0.31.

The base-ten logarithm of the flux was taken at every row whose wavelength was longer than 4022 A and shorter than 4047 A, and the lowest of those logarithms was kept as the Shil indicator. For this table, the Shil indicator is 0.44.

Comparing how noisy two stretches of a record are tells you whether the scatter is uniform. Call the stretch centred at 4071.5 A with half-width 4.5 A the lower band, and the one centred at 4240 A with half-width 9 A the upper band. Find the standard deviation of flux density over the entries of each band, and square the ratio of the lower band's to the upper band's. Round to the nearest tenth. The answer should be 0.3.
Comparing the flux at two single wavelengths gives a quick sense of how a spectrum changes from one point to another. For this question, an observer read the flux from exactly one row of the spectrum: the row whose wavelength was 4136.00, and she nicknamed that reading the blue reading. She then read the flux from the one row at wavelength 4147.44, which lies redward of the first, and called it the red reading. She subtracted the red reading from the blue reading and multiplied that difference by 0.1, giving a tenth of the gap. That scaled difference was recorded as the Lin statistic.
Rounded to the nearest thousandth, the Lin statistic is 0.036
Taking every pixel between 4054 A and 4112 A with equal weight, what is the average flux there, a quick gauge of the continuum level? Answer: 3.21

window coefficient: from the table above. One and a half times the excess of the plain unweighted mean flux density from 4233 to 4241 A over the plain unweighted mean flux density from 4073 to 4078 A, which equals 0.9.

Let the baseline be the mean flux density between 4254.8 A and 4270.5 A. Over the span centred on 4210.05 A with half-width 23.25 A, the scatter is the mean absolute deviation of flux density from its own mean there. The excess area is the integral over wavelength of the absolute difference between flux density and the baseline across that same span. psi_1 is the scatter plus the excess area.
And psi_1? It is 19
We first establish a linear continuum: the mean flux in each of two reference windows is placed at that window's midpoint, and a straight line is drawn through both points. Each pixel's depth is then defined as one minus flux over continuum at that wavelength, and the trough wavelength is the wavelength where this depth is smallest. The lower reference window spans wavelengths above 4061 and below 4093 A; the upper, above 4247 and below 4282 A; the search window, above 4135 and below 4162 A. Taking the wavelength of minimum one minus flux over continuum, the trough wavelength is 4160.84 A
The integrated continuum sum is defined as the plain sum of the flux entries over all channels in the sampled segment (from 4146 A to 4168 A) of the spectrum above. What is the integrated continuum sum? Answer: 36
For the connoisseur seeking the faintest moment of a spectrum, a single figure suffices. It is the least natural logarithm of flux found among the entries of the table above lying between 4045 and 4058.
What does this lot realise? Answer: 1.00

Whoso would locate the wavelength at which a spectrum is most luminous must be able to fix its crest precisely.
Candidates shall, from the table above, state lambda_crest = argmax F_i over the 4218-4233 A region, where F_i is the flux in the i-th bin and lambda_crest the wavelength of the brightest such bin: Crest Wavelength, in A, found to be 4220.66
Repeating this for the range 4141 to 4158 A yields 4151.27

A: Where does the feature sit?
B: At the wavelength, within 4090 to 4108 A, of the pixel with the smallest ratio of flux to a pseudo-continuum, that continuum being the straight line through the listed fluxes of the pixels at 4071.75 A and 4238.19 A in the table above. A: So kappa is 4107.53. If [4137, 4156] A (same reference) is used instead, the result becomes 4145.54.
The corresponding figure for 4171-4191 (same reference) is 4189.68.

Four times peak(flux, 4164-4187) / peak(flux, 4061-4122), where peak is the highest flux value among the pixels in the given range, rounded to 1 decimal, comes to 4.0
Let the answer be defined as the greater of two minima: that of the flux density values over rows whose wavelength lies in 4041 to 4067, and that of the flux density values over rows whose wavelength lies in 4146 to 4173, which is 2.75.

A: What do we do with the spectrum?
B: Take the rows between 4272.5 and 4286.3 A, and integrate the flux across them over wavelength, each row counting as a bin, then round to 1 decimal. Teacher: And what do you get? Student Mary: 45.7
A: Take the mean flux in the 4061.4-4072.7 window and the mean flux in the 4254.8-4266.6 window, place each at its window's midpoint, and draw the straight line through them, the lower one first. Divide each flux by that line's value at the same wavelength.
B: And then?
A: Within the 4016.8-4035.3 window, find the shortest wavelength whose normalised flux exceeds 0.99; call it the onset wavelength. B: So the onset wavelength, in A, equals 4017.73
